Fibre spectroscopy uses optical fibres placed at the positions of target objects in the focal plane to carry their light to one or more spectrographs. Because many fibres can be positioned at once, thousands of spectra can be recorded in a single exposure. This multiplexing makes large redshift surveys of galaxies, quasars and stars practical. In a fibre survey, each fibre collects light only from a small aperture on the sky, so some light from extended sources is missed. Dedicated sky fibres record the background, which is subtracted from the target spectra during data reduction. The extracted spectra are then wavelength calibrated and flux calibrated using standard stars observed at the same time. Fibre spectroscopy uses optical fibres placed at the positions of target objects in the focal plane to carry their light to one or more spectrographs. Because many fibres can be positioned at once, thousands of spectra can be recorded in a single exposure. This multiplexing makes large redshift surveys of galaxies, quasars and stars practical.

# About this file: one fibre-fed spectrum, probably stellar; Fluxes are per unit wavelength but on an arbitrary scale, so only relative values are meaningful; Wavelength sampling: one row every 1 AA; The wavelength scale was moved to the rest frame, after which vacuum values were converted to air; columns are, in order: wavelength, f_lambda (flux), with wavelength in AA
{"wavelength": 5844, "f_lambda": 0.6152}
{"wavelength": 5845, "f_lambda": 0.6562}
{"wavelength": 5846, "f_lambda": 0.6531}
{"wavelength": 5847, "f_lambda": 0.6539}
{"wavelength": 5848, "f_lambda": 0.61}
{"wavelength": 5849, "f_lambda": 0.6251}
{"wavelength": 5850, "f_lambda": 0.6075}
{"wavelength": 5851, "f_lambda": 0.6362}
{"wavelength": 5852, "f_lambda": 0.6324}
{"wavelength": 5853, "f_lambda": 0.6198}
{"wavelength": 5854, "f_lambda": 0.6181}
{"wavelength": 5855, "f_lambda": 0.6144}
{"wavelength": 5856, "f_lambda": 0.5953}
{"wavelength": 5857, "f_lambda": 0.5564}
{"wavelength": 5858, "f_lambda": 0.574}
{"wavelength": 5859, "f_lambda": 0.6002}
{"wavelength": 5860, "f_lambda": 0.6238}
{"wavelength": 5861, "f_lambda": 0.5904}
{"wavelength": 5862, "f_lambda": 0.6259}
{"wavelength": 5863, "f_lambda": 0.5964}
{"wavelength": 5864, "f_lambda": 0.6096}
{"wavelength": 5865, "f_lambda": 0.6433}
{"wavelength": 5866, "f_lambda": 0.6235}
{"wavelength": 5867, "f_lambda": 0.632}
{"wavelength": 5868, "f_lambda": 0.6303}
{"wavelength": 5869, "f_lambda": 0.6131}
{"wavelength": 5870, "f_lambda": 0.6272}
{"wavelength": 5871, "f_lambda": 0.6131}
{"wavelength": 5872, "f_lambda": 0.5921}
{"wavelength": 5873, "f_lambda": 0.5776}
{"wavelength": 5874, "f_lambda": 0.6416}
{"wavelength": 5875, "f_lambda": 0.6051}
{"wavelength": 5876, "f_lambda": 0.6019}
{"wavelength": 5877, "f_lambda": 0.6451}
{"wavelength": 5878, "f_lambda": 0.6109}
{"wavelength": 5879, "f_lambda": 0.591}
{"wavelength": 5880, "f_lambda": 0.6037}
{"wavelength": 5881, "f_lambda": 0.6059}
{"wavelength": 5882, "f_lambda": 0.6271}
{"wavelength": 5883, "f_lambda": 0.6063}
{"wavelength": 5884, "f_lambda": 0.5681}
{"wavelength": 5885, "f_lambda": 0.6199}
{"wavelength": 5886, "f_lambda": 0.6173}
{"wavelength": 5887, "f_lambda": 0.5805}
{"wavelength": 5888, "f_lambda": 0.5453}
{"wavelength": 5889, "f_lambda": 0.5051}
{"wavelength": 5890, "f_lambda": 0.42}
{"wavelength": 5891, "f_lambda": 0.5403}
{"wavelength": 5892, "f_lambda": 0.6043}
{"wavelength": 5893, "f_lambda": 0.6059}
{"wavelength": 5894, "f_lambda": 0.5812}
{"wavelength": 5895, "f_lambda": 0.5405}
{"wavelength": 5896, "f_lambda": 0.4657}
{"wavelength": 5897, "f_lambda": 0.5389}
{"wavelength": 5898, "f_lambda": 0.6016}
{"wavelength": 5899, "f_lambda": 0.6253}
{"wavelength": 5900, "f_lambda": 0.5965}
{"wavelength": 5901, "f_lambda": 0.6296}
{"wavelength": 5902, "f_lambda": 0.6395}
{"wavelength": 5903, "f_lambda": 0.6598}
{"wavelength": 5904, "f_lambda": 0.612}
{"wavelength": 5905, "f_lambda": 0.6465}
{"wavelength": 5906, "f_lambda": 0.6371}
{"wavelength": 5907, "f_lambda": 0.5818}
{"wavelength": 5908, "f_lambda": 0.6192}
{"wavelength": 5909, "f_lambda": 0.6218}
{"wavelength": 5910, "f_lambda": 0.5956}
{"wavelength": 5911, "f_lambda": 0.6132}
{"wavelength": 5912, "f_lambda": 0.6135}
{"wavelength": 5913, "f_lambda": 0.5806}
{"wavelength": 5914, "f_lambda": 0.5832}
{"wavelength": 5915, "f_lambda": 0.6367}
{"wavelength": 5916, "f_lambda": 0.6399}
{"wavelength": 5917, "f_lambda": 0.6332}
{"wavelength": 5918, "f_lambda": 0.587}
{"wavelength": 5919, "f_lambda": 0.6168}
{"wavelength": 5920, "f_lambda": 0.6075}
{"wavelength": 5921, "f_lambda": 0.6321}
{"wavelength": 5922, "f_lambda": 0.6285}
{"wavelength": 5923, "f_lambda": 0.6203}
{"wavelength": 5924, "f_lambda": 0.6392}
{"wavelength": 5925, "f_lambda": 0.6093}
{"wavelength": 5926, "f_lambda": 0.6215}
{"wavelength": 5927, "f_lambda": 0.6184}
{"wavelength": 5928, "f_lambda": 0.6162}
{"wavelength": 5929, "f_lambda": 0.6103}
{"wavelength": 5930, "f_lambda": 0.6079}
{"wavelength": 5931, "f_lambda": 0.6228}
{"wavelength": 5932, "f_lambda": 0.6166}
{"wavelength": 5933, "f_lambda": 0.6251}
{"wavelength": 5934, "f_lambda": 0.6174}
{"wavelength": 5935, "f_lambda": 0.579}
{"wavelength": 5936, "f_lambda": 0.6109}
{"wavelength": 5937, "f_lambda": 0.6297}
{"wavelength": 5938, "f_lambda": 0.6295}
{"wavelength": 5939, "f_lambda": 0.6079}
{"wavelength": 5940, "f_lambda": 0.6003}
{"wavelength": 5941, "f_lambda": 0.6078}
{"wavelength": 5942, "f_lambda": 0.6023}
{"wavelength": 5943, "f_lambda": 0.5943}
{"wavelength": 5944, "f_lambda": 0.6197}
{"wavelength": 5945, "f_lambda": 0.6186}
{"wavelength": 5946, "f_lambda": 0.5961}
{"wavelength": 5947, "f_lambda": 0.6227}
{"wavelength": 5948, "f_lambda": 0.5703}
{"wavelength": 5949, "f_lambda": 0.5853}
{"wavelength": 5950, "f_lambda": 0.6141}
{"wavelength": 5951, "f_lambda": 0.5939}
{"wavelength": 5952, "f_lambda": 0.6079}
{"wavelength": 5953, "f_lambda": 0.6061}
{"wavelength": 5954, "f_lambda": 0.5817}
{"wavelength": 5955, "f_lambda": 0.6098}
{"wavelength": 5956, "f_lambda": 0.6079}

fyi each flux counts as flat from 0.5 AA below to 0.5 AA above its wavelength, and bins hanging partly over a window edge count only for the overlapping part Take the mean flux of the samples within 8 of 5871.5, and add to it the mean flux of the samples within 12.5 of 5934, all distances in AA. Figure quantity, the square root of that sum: 1.11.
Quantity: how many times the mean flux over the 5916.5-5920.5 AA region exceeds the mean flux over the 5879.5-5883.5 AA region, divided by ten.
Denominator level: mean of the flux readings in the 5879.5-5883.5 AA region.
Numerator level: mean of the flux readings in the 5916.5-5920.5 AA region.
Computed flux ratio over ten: 0.100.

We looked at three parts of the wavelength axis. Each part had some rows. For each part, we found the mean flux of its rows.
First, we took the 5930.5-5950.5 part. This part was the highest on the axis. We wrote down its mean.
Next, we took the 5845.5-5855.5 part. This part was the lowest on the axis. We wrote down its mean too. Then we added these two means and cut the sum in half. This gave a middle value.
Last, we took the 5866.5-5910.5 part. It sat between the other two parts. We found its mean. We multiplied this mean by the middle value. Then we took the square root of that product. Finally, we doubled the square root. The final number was 1.214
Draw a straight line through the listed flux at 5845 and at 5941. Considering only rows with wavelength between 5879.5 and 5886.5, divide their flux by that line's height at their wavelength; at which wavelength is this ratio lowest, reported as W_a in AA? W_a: 5884 AA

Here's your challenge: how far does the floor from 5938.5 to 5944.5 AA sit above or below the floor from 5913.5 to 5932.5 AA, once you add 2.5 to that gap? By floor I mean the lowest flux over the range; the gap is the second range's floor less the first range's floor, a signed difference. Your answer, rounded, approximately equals 2.51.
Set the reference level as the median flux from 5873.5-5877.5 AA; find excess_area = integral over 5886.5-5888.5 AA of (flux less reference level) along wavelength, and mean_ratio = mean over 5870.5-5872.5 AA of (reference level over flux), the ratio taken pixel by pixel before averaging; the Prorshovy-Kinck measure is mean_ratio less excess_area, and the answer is 1.16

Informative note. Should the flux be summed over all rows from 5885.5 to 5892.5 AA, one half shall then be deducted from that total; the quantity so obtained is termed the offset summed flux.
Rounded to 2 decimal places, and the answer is 3.31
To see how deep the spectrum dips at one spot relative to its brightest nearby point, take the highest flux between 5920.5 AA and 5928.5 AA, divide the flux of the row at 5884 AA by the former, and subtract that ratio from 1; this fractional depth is 0.11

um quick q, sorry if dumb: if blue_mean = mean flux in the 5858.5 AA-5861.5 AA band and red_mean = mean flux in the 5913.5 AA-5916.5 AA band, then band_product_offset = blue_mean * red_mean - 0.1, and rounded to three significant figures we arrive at 0.275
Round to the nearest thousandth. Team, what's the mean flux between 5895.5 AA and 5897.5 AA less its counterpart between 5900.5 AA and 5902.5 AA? -0.132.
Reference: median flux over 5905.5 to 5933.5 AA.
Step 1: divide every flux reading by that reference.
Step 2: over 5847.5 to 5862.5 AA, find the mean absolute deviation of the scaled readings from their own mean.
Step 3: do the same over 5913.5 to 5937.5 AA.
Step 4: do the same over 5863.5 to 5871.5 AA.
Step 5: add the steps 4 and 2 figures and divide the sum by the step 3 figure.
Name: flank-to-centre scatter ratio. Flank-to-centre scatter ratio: 2.20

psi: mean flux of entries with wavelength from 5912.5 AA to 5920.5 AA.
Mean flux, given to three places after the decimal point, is 0.611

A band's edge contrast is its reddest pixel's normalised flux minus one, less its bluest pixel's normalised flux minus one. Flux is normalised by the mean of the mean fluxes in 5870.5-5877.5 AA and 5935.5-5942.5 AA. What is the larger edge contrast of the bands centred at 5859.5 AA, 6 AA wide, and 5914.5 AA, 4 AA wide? 0.11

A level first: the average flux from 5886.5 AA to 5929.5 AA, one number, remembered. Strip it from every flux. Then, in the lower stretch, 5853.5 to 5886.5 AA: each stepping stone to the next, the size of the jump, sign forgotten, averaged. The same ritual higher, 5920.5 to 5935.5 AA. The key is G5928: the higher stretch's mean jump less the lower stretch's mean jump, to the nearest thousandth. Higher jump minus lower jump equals -0.011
